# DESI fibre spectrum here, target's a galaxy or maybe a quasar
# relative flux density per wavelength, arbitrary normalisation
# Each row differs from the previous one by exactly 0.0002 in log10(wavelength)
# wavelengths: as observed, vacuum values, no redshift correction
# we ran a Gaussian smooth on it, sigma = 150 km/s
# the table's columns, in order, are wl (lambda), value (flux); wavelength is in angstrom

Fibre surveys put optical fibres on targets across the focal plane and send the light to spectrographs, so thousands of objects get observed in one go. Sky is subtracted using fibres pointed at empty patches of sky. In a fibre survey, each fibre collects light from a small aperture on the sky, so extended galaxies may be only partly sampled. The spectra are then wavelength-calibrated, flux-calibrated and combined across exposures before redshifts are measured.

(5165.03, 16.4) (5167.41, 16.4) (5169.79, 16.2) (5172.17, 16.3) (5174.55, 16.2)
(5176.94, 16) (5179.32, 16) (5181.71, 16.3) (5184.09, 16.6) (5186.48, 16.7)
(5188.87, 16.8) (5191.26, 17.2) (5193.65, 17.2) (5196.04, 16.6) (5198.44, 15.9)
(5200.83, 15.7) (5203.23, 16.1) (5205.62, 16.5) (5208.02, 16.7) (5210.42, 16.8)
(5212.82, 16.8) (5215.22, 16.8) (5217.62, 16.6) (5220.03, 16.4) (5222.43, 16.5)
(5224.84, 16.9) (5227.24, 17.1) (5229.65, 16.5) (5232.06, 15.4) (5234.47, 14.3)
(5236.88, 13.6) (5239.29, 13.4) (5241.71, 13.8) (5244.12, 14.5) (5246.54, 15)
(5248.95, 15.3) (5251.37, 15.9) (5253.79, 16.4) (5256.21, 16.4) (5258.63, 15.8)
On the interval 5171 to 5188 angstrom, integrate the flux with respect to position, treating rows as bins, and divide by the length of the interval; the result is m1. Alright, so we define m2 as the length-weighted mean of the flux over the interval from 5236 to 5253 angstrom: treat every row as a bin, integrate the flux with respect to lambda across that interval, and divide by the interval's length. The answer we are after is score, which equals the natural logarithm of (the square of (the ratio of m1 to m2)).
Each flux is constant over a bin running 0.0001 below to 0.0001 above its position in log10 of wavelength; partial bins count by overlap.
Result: 0.23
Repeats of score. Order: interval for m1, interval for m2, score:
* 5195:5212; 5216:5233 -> -0.02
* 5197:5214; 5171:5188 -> 0.01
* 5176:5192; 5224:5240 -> 0.15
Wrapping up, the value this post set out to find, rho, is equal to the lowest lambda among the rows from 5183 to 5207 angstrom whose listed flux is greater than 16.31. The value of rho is 5184.09 angstrom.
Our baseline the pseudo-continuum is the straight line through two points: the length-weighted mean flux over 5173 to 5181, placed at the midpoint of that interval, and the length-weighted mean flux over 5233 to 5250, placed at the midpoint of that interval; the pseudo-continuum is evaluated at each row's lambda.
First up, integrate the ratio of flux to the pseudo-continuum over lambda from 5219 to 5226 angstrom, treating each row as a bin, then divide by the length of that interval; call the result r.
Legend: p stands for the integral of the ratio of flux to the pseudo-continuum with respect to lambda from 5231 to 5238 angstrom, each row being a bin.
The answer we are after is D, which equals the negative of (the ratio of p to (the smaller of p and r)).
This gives -6.2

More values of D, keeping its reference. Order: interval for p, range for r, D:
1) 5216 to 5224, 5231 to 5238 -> -8.9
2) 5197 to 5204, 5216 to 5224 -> -6.5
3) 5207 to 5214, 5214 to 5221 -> -7.0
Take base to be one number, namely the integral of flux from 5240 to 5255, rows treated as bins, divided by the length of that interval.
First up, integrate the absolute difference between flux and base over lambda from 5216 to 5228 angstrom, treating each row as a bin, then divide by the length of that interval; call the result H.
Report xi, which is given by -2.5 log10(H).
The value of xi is -0.5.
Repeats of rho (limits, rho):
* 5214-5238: 5215.22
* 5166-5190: 5167.41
